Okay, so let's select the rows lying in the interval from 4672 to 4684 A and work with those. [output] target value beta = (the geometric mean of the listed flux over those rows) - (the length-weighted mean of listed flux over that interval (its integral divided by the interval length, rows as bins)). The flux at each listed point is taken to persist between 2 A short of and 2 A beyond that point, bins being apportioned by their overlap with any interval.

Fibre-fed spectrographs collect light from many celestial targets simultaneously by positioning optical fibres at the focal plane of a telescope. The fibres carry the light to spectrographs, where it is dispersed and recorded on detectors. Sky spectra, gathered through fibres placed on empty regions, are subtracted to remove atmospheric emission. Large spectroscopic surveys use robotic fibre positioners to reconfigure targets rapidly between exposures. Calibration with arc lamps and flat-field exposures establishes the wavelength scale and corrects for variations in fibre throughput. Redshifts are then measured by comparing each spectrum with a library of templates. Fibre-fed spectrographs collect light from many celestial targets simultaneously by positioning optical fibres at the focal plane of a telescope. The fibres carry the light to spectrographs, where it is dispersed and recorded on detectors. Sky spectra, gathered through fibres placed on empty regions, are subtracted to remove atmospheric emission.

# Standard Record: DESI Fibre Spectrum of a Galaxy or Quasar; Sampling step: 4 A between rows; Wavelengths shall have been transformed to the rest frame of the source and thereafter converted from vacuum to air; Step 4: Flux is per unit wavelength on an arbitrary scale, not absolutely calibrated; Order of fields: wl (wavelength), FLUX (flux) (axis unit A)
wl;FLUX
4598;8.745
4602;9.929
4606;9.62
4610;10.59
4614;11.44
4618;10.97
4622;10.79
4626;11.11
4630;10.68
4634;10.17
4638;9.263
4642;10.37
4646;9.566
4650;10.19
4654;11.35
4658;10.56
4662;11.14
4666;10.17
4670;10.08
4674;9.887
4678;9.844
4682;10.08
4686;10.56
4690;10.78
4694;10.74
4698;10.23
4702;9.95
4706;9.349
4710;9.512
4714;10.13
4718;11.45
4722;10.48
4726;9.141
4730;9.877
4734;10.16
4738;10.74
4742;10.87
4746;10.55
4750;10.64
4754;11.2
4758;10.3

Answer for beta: -0.001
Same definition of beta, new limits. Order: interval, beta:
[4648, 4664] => -0.010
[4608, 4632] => -0.004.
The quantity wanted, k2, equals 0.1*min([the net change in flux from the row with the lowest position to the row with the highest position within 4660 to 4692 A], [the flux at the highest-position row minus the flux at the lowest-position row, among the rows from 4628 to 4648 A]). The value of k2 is -0.11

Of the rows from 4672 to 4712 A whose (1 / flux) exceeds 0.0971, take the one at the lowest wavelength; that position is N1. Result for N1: 4674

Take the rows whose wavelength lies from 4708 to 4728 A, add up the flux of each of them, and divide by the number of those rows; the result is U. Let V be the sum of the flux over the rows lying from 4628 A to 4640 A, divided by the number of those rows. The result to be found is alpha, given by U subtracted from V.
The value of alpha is -0.1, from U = 10.1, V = 10.0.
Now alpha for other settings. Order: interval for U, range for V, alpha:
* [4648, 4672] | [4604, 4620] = 0.1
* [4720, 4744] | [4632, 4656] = -0.1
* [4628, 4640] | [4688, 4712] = 0.1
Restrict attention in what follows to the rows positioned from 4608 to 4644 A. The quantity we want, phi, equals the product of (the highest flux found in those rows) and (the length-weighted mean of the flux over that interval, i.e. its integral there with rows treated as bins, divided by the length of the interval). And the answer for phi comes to 121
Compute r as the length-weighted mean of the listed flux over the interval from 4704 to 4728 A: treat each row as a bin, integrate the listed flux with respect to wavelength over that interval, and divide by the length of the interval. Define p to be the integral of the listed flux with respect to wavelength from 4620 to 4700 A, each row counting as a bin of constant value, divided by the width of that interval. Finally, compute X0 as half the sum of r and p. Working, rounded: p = 10.4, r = 10.0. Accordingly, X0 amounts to 10.2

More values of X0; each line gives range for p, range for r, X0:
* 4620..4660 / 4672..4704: 10.3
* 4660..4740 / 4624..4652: 10.2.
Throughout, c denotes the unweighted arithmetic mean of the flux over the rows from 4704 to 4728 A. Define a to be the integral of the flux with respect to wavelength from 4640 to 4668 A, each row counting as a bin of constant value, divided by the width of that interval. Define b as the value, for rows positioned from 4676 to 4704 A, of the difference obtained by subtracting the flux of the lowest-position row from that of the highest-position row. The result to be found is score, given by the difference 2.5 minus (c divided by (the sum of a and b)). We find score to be 1.55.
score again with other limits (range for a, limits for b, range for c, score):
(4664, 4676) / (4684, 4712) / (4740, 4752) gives 1.31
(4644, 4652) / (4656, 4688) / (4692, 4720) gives 1.47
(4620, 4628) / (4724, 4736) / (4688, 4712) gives 1.66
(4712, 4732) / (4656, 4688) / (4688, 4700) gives 1.46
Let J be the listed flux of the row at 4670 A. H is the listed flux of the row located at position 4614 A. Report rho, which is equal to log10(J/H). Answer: -0.05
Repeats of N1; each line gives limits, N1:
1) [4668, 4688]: 4670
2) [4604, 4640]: 4606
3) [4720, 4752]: 4726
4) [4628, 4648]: 4634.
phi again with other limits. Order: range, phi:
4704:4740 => 116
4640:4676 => 118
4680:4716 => 109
